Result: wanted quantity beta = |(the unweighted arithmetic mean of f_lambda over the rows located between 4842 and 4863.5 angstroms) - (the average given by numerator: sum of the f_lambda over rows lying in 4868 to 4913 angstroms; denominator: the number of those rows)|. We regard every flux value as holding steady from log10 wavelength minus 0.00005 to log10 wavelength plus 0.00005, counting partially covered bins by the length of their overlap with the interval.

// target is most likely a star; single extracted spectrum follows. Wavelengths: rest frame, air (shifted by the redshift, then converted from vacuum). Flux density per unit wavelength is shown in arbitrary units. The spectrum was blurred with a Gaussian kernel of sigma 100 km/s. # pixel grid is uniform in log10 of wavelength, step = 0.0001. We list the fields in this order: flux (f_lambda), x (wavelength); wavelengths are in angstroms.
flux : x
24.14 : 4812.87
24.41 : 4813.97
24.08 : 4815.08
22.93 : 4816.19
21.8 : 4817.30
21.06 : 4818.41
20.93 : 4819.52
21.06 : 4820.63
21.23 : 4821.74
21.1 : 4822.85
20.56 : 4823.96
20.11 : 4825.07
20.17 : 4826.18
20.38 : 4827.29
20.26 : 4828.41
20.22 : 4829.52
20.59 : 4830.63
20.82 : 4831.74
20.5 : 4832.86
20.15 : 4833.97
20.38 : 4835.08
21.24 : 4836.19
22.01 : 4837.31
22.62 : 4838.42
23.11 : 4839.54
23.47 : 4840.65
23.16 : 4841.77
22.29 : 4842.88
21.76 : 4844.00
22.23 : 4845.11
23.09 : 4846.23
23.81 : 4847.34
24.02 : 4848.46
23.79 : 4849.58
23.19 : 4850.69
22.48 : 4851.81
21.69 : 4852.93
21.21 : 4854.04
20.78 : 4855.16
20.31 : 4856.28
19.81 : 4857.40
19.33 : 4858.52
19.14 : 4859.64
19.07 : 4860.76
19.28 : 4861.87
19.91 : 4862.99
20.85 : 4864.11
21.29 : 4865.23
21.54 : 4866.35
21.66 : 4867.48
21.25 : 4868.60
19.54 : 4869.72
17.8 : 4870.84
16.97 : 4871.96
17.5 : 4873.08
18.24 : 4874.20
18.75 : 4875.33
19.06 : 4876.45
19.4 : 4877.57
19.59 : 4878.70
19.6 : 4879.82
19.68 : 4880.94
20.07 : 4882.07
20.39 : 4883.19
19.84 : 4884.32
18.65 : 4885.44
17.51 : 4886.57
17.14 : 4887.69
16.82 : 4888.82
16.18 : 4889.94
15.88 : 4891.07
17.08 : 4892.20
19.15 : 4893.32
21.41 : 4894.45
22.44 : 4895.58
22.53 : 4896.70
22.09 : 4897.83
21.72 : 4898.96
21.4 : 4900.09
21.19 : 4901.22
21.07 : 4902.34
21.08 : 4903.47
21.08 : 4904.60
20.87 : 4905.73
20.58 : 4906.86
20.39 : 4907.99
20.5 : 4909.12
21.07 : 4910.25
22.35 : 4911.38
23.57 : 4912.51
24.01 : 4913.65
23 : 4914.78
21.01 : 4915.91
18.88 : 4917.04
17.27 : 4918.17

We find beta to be 1.6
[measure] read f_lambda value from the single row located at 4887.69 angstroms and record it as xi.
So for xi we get 17.14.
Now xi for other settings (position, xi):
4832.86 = 20.5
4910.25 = 21.07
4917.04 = 18.88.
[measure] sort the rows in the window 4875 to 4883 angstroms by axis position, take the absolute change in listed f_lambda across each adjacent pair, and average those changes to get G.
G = 0.2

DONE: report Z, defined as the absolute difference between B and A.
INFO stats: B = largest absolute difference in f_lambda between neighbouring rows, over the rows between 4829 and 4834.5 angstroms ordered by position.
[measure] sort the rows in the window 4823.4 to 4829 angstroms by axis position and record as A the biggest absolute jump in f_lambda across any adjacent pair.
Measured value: 0.1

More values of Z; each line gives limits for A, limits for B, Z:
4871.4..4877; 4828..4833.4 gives 0.4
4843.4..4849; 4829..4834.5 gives 0.5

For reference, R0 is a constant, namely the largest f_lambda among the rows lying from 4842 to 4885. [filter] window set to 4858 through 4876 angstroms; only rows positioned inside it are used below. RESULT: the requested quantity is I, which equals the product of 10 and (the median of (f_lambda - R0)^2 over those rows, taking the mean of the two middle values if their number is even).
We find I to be 222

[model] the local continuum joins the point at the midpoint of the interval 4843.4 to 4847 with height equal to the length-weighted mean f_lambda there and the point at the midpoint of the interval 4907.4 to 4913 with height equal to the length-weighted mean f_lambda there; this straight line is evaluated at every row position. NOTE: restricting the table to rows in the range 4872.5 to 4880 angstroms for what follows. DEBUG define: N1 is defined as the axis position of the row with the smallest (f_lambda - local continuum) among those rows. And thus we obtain 4873.08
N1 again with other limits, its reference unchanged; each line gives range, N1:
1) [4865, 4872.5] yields 4871.96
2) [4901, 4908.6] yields 4907.99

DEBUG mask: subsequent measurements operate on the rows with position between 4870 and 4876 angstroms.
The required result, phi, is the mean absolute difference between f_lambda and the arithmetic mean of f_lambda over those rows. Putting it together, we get 0.5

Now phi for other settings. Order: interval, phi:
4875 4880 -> 0.3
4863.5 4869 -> 0.2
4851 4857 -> 0.6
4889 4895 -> 1.9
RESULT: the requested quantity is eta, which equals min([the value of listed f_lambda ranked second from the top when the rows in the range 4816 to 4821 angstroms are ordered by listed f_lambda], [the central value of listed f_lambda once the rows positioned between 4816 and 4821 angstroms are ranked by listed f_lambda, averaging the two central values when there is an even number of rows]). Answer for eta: 21.1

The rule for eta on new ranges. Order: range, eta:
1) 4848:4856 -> 22.5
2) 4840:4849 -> 23.1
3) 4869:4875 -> 17.8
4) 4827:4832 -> 20.4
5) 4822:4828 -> 20.4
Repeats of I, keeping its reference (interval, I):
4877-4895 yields 225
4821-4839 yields 122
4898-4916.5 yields 86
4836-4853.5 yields 14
